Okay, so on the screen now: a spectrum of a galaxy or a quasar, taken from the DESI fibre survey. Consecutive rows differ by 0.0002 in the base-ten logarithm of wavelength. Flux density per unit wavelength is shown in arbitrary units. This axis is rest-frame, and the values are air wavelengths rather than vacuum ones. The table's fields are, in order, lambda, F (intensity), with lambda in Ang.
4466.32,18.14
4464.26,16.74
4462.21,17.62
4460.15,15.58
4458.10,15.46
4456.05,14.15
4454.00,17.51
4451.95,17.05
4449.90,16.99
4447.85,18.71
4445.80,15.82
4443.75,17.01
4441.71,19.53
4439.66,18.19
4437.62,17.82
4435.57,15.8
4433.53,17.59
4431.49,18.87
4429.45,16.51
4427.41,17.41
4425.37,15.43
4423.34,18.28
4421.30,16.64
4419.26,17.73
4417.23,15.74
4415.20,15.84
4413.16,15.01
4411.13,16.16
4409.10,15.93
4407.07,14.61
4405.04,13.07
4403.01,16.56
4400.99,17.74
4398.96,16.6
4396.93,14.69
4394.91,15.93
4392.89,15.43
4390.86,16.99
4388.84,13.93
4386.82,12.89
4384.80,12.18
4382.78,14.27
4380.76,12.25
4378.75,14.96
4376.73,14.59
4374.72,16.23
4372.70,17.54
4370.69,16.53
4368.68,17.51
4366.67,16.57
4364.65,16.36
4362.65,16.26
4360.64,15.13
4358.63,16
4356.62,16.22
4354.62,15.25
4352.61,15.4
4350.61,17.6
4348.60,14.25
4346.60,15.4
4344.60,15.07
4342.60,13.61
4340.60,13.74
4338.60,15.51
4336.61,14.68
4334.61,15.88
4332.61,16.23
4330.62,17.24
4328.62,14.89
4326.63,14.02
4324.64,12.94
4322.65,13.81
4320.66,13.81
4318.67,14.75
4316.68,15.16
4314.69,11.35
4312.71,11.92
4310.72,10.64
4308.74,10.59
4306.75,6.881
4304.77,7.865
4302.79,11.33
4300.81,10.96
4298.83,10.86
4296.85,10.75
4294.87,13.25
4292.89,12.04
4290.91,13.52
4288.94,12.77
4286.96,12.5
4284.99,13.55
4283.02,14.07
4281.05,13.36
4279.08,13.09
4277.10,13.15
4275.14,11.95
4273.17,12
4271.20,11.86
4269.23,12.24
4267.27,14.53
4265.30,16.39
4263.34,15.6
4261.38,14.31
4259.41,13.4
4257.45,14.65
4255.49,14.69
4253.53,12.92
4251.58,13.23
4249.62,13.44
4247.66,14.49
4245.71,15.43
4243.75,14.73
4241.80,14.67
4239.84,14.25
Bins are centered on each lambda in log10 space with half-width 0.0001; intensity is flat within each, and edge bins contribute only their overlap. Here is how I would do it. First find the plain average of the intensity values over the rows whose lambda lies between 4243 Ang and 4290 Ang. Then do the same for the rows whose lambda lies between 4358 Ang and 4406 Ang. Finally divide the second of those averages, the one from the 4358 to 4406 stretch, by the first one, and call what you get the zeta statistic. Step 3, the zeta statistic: 1.13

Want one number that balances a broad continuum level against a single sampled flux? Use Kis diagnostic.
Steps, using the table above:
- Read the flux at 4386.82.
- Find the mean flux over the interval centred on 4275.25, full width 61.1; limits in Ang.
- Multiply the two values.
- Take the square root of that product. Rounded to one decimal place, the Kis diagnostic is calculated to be 13.0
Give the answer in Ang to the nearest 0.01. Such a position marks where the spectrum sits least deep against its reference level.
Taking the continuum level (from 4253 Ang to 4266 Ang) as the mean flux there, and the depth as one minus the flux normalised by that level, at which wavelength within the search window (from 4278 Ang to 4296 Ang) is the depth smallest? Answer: 4283.02 Ang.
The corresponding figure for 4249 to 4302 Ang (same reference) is 4265.30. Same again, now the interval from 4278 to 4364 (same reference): 4350.61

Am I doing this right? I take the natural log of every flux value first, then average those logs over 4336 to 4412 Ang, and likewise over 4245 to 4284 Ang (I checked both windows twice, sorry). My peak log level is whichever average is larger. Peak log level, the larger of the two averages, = 2.73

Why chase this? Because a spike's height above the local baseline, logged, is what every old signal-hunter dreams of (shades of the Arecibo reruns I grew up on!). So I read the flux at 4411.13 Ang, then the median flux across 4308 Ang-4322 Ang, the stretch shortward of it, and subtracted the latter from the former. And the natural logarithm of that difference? 1.4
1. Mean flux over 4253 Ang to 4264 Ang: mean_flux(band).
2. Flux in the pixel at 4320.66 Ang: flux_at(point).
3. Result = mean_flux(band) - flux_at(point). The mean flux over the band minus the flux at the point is 0.5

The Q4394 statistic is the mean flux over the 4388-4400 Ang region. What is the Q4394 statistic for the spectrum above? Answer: 15.6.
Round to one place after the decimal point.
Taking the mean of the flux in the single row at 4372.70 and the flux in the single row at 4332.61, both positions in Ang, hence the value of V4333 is 16.9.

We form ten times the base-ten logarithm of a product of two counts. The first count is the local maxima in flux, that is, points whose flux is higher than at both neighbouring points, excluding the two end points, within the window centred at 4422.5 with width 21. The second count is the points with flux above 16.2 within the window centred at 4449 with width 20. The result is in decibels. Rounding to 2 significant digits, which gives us 14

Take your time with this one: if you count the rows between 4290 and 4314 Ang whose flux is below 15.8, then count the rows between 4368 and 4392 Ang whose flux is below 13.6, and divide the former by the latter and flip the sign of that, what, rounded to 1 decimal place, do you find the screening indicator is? -4.0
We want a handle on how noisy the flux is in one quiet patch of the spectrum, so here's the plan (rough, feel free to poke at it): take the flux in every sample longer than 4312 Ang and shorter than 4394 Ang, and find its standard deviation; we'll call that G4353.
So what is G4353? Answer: 1.6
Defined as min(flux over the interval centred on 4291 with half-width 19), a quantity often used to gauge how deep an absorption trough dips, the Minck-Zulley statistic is 6.881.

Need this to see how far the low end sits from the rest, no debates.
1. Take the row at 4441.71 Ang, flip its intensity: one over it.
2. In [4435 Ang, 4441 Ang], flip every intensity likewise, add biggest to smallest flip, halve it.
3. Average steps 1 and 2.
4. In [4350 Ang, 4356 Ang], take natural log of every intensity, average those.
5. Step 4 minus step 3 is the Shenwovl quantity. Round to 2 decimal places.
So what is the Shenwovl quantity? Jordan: 2.72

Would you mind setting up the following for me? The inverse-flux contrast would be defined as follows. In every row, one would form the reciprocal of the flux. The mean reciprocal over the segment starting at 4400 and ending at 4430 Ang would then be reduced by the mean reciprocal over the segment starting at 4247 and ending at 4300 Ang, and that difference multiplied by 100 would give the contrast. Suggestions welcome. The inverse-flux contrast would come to -1.4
